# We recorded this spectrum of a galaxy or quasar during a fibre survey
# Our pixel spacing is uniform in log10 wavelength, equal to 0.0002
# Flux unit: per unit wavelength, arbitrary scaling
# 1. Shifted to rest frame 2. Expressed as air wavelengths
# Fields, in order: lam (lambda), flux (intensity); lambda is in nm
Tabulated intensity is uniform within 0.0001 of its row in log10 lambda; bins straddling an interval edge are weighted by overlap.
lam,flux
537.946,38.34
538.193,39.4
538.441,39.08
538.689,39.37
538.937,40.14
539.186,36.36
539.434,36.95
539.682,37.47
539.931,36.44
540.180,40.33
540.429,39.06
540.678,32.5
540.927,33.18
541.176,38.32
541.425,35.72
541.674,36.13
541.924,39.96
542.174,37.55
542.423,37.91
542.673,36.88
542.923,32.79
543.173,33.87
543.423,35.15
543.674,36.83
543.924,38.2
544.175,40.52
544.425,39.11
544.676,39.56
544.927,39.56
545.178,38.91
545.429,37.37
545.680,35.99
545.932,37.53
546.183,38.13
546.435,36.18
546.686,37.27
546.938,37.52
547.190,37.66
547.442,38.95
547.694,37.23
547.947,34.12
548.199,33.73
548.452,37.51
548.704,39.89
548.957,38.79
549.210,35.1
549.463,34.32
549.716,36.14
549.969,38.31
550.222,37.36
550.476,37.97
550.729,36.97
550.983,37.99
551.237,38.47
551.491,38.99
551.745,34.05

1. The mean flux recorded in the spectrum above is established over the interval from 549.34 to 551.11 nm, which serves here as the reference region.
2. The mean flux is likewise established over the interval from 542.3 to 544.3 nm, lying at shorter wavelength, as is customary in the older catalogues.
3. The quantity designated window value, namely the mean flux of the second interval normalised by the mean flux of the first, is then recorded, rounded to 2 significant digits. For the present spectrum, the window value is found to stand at 0.99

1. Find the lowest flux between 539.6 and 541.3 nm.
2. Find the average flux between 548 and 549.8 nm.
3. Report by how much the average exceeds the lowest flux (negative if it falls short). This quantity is 4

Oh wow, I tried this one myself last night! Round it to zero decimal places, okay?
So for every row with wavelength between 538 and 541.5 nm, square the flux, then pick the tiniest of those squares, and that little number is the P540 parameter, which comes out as 1056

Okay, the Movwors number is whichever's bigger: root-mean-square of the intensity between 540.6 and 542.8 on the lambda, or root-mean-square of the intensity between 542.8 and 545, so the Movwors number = 37.4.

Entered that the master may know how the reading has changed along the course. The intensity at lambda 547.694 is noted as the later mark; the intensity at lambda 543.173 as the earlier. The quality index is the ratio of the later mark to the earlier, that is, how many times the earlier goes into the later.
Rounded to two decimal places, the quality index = 1.10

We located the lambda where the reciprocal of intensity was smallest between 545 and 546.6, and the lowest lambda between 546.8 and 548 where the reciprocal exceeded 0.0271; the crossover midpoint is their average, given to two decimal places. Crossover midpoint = 546.56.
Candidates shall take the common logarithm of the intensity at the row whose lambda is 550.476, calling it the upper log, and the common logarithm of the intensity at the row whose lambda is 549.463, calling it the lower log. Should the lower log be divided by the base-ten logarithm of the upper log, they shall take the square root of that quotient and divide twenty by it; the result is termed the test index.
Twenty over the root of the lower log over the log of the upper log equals 7.19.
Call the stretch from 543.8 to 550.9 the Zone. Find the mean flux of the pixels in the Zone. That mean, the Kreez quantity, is 37.5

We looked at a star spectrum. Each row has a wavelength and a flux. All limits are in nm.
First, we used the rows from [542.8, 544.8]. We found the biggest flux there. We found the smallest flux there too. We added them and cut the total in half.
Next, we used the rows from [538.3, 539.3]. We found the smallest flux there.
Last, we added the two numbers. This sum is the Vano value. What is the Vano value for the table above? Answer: 73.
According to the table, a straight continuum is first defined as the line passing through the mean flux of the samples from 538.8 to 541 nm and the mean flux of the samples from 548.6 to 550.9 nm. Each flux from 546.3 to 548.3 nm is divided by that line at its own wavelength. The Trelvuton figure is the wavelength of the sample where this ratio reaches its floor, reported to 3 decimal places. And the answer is 548.199 nm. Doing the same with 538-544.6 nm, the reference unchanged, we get 540.678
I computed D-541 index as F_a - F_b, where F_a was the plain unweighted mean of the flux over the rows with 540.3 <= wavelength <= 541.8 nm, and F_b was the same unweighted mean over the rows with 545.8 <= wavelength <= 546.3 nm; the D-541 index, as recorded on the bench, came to -2.0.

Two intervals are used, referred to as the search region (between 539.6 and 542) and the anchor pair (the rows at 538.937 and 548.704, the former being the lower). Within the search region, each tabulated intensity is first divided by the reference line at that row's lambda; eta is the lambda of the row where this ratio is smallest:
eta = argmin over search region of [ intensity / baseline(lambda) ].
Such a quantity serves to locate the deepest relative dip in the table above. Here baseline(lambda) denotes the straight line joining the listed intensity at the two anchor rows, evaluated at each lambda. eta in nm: 540.678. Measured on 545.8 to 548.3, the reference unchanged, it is 548.199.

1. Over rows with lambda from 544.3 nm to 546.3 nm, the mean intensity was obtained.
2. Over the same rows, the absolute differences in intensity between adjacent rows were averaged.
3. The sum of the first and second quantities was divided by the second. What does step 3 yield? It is 44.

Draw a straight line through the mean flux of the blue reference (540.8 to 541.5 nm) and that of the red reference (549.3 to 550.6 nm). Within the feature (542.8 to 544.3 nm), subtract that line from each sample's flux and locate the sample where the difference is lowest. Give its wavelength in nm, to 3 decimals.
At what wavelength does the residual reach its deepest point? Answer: 542.923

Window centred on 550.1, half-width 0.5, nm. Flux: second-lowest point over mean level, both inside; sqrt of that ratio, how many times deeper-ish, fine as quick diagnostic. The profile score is 0.999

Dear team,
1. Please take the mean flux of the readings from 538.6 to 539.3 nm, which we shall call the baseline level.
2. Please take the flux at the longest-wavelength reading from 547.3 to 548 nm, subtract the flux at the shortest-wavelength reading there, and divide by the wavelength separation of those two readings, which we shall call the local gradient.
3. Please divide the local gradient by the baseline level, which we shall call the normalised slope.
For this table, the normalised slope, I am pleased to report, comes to -0.25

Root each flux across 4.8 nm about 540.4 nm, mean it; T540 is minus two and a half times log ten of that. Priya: -1.97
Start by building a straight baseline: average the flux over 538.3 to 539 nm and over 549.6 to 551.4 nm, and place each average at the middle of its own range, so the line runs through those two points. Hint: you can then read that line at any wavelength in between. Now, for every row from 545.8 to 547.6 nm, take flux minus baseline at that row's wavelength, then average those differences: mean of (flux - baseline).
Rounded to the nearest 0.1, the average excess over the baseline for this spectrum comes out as -0.6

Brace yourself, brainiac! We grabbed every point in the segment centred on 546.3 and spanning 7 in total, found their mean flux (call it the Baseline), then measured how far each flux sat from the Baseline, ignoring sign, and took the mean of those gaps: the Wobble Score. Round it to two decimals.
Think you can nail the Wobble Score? 1.68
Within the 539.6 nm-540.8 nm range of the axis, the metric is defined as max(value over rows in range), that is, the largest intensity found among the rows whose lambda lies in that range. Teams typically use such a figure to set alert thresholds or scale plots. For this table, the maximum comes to 40.33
